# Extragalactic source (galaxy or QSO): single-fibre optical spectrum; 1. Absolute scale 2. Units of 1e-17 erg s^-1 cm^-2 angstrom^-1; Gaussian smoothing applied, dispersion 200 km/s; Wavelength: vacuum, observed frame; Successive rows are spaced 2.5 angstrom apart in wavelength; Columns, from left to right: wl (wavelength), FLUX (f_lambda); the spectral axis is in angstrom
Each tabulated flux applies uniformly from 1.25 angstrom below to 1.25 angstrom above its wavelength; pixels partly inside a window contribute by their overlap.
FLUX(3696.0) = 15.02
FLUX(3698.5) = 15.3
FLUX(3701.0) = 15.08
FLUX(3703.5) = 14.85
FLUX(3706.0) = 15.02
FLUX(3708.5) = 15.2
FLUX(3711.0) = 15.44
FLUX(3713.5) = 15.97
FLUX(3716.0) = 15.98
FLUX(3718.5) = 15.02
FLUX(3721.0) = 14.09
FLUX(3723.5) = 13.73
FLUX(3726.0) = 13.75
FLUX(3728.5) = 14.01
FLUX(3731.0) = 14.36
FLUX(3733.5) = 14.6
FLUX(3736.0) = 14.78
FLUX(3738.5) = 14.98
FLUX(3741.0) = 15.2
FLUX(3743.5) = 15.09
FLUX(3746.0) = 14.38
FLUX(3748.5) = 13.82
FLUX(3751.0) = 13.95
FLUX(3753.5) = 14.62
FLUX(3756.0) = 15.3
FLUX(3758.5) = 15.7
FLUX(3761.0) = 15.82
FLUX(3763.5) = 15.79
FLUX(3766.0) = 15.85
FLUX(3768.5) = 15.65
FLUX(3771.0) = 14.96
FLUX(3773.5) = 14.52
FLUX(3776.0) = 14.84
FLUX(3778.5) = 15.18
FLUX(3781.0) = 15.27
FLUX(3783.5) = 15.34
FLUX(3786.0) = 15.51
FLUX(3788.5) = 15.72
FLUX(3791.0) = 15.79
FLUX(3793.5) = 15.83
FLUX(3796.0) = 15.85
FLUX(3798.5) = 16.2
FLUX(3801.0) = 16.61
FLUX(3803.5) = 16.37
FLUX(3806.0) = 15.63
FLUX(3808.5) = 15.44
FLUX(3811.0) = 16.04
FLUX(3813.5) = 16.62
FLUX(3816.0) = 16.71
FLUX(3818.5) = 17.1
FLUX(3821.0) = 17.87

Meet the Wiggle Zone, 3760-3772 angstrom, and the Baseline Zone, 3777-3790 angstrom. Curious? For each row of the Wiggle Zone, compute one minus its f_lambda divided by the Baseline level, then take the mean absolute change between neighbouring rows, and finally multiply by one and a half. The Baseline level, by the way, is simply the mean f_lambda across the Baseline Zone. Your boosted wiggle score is 0.024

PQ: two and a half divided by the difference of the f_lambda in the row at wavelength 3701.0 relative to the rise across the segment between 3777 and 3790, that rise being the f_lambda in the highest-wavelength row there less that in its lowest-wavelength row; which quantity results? 0.172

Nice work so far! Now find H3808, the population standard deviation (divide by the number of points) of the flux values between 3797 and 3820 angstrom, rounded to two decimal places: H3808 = 0.50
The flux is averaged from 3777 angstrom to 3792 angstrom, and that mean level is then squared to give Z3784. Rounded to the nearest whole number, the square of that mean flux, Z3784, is 239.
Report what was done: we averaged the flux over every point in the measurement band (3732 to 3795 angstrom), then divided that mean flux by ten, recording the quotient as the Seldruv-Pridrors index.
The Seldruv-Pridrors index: 1.514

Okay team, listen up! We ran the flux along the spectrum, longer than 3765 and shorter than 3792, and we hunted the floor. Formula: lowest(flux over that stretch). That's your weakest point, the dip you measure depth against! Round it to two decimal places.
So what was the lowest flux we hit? 14.52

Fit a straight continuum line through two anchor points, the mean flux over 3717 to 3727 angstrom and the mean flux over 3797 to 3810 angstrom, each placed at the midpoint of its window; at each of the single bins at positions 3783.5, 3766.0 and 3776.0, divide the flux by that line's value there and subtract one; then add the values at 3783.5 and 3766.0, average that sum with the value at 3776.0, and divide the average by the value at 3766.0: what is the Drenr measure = -0.1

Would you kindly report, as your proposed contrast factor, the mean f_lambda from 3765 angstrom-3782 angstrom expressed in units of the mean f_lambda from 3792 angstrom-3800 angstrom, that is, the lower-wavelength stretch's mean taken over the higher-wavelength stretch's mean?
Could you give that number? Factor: 0.95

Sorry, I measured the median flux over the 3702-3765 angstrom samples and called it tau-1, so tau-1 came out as 15.0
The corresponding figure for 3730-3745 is 14.9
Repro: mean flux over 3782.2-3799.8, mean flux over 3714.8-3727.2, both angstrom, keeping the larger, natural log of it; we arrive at 2.76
